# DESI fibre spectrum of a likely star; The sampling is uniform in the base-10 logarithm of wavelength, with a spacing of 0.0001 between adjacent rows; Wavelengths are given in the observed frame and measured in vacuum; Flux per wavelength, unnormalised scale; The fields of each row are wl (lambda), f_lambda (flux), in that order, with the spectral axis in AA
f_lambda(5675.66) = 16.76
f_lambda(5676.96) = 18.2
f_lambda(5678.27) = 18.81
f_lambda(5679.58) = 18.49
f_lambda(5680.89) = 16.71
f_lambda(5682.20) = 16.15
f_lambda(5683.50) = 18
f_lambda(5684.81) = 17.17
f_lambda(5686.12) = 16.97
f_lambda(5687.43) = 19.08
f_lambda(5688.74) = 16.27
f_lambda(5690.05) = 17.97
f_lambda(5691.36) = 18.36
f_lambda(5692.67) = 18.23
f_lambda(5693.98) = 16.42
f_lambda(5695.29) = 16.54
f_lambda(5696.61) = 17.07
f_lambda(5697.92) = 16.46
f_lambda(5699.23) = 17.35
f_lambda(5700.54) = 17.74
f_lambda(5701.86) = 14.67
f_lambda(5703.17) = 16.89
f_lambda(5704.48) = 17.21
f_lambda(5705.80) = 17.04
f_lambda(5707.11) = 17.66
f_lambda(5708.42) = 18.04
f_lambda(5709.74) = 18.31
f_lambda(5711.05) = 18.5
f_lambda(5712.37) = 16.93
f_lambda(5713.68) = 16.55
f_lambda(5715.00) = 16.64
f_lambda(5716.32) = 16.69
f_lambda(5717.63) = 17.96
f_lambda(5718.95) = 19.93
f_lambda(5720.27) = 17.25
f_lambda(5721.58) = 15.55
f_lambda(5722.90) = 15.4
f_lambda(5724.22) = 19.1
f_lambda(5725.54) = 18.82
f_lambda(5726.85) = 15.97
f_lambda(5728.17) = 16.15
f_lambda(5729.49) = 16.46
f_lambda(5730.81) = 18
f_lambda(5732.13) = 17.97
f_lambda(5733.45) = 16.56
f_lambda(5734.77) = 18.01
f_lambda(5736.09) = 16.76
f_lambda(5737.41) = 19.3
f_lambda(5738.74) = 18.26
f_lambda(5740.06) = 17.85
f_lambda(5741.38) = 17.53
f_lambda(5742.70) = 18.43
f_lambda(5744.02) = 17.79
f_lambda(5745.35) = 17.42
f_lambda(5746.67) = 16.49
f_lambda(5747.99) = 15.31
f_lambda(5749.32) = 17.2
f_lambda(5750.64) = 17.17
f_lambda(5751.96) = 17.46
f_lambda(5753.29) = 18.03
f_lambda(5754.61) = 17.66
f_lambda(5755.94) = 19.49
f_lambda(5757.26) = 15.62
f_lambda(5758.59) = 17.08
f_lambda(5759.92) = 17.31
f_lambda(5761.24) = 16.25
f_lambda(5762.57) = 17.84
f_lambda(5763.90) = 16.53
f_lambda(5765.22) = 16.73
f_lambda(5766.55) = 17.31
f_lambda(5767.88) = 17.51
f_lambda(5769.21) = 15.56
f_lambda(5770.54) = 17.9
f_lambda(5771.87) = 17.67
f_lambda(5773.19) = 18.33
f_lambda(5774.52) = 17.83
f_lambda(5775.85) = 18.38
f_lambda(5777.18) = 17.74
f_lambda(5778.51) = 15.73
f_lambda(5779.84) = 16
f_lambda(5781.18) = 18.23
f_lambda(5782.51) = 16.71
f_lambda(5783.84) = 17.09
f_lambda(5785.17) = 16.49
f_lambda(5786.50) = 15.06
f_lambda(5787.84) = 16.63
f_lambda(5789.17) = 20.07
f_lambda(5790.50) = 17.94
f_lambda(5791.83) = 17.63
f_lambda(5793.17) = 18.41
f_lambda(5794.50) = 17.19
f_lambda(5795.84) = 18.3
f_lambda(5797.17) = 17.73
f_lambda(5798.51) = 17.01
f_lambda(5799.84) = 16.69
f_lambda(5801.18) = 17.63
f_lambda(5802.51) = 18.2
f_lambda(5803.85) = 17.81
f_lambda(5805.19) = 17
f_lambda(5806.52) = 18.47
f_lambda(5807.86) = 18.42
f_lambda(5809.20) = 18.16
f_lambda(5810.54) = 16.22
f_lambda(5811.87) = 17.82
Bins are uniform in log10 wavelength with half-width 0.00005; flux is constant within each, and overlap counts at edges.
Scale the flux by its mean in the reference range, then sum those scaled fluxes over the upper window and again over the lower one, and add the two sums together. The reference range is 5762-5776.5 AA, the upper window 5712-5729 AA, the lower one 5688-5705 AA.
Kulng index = 25.5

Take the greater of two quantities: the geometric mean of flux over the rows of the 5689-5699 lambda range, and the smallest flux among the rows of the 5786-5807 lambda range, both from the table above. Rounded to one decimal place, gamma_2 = 17.3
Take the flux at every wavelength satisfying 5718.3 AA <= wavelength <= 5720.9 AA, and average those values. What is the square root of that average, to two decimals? 4.31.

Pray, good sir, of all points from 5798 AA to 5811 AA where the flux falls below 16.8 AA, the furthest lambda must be 5810.54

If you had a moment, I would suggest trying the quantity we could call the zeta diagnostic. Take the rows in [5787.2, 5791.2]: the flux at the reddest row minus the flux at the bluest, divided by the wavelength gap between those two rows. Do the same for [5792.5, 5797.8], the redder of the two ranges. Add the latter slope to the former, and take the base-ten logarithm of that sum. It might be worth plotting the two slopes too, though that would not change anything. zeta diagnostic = -0.49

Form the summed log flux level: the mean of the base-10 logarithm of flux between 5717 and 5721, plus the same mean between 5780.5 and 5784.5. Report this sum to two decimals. 2.50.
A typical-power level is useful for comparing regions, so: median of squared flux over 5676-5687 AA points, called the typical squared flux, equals 309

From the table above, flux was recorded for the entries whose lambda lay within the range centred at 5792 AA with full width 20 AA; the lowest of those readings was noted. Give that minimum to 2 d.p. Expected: 15.06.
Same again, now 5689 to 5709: 14.67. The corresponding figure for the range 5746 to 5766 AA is 15.31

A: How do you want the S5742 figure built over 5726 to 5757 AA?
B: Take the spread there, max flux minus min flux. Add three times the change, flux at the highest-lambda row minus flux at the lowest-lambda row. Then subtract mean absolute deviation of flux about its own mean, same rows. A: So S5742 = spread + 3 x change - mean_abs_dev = 14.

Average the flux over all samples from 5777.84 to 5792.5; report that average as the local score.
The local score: 17.1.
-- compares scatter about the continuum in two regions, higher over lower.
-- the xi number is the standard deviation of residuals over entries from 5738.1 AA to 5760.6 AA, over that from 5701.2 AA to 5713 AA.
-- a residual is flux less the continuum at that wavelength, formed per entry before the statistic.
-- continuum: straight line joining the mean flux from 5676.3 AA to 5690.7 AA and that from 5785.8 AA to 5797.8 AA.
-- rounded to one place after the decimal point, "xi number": 0.9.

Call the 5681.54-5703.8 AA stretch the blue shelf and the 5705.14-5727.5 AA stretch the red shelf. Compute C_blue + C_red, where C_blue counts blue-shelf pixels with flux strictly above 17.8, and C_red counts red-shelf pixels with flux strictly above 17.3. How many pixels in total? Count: 13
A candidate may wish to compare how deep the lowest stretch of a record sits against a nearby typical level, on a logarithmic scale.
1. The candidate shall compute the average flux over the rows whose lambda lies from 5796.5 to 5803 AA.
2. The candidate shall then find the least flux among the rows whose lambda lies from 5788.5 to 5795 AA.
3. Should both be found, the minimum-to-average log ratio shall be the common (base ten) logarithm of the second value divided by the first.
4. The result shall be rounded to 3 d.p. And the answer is -0.007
